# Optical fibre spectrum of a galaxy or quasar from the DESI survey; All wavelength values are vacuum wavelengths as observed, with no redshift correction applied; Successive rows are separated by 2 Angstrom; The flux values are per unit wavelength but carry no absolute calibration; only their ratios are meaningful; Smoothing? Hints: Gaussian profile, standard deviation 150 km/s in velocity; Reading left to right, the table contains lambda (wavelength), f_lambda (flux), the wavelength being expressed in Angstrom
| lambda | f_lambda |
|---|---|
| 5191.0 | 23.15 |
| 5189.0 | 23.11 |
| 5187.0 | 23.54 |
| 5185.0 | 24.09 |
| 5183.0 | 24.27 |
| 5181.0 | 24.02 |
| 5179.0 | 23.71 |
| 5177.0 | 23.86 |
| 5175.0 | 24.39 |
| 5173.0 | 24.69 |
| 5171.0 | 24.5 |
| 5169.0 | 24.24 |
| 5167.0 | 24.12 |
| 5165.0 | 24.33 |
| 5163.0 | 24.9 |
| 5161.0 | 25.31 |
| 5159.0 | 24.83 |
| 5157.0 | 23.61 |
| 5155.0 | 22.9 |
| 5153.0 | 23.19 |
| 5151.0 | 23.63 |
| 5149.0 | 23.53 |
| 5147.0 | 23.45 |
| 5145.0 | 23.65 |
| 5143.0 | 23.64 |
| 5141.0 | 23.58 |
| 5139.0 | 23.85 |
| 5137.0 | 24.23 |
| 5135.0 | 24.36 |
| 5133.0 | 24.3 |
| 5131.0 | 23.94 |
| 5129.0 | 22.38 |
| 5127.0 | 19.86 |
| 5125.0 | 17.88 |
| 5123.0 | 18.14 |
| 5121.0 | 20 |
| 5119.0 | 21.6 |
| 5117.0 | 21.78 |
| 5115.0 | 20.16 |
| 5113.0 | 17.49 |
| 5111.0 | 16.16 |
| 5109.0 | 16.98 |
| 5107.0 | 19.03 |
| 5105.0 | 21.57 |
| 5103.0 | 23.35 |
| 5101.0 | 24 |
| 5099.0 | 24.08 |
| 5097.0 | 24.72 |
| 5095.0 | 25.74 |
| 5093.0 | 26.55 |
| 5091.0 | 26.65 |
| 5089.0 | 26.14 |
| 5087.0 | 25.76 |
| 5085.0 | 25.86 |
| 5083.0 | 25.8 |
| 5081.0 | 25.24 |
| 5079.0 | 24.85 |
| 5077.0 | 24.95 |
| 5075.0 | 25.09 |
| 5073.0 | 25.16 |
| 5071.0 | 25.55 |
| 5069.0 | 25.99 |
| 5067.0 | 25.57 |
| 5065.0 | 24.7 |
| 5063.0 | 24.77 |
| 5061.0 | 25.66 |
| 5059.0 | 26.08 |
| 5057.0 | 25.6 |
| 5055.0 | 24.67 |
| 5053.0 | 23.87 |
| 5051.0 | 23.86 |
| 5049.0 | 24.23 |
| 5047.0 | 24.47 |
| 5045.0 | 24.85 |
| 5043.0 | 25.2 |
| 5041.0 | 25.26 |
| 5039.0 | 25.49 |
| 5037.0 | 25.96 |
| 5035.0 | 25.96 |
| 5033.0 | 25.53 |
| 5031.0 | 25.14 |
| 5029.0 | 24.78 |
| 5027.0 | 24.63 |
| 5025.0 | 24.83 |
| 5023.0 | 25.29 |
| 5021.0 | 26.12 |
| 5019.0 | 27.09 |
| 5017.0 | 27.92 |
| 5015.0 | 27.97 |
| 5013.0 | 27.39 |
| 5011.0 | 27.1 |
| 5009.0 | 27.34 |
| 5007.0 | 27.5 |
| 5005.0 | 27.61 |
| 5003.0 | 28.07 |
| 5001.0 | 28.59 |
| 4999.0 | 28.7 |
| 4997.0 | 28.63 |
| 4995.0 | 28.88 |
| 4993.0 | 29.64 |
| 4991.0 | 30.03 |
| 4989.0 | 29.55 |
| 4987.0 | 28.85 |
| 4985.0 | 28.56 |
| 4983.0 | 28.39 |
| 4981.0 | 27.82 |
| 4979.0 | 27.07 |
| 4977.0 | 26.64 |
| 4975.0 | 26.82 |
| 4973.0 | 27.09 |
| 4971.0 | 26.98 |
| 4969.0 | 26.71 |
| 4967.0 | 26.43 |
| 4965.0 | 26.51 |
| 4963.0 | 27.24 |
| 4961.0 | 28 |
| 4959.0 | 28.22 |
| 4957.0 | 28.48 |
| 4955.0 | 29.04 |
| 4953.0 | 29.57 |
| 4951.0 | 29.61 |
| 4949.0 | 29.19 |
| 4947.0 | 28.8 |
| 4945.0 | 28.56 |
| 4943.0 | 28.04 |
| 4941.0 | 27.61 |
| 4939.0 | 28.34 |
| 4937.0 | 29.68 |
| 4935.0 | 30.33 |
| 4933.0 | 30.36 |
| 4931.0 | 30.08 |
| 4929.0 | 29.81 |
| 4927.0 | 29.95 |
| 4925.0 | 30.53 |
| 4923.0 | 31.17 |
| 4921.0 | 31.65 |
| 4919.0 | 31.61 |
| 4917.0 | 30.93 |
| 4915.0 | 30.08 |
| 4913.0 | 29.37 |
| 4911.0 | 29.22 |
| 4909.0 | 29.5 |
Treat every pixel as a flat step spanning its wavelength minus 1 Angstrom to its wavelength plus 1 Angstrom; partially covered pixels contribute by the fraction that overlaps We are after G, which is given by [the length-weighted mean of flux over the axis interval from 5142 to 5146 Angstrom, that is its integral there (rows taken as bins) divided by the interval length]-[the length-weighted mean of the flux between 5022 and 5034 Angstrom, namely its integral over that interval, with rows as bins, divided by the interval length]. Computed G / -1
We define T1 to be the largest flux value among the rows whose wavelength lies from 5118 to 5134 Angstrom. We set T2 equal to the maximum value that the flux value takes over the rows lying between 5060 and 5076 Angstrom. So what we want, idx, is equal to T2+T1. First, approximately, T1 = 24.3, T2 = 25.99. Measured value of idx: 50.3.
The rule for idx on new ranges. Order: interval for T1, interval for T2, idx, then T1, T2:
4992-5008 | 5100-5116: 53.6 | 29.64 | 24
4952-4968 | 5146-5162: 54.9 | 29.57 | 25.31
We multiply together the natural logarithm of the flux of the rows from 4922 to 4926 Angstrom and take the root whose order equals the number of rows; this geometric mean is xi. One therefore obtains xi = 3.43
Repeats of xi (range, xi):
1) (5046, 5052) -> 3.19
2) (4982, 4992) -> 3.37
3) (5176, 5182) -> 3.17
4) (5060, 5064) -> 3.23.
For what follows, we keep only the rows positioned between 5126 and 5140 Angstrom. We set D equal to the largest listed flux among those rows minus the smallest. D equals 4.5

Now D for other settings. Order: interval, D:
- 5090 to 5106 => 5.1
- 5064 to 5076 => 1.3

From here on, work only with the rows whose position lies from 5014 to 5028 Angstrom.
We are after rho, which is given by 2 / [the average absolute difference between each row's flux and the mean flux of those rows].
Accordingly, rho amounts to 1.7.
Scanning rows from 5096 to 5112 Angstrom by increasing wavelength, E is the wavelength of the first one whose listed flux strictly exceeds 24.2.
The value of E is 5097.0 Angstrom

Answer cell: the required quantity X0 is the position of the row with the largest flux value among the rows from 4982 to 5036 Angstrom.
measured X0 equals 4991.0 Angstrom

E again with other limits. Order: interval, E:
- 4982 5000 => 4983.0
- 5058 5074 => 5059.0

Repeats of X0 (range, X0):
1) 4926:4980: 4933.0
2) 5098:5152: 5135.0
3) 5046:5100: 5091.0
